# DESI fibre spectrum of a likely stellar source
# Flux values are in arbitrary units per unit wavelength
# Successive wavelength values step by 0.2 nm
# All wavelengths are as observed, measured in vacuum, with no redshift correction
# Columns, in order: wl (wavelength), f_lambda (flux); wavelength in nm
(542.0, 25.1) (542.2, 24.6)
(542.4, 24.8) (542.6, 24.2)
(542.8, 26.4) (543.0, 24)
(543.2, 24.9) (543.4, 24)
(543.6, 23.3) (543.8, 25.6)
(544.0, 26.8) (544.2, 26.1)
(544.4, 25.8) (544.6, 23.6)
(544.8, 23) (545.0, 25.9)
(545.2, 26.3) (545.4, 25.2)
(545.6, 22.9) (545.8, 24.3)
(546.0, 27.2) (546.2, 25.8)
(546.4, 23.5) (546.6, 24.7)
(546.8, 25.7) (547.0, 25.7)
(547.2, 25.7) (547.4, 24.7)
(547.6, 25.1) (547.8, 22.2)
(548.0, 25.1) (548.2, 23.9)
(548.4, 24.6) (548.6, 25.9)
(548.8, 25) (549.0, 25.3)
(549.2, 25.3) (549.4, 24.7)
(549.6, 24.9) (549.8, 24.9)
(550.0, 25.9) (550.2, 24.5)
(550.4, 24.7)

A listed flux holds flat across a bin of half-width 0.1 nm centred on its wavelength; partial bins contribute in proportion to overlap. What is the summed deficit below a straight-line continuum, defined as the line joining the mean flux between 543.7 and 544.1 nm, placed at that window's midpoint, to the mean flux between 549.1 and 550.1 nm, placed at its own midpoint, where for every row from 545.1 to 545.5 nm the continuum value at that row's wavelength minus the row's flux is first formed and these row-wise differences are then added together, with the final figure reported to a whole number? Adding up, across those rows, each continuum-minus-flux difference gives 0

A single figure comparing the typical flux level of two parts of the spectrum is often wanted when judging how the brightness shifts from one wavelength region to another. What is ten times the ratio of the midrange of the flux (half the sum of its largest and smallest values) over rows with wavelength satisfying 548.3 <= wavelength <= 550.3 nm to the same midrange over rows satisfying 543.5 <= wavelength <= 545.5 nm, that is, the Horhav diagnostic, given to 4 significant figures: 10.12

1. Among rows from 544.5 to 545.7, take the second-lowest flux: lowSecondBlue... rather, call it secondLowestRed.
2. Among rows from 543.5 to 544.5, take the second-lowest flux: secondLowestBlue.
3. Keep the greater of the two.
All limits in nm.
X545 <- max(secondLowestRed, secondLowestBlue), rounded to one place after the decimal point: 25.6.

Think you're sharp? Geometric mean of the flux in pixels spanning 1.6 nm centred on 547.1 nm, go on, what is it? 24.6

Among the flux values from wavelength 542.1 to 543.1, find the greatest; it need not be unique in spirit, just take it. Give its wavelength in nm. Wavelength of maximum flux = 542.8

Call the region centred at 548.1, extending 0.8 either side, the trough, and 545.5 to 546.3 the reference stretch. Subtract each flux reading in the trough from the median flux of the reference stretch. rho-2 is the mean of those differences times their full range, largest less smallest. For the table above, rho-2 1.8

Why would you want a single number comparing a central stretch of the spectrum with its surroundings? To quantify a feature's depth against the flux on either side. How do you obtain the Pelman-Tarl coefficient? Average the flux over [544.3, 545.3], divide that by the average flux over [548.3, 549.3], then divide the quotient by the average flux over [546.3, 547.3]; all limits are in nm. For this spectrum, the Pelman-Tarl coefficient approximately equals 0.0394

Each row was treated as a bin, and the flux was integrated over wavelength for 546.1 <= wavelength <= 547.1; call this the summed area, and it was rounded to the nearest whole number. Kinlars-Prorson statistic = 25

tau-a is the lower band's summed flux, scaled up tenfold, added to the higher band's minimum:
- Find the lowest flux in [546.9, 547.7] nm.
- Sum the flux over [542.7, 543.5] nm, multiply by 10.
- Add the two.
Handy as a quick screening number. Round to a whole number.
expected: 1018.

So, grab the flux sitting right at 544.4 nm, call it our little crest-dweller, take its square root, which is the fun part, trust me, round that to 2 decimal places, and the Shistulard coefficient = 5.08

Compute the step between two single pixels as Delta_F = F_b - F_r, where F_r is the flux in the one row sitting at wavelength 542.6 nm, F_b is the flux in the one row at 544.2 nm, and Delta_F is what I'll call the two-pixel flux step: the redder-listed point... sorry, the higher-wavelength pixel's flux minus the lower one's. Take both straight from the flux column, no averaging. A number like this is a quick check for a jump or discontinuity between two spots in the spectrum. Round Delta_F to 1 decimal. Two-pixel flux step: 1.9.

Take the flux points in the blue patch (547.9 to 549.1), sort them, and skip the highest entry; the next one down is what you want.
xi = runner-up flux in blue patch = 25.3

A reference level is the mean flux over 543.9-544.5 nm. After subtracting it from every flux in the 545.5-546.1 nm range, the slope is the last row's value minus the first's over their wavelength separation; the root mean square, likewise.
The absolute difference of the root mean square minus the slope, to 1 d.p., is 8.5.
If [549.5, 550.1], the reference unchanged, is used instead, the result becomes 1.4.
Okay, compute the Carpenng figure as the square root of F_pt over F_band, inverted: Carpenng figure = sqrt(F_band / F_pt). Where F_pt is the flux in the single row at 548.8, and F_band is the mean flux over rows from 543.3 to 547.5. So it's 1.00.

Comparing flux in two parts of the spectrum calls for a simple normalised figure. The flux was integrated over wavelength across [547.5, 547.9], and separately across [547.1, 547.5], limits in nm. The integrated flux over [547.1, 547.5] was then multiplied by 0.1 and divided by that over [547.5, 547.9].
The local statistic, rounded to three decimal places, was 0.107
